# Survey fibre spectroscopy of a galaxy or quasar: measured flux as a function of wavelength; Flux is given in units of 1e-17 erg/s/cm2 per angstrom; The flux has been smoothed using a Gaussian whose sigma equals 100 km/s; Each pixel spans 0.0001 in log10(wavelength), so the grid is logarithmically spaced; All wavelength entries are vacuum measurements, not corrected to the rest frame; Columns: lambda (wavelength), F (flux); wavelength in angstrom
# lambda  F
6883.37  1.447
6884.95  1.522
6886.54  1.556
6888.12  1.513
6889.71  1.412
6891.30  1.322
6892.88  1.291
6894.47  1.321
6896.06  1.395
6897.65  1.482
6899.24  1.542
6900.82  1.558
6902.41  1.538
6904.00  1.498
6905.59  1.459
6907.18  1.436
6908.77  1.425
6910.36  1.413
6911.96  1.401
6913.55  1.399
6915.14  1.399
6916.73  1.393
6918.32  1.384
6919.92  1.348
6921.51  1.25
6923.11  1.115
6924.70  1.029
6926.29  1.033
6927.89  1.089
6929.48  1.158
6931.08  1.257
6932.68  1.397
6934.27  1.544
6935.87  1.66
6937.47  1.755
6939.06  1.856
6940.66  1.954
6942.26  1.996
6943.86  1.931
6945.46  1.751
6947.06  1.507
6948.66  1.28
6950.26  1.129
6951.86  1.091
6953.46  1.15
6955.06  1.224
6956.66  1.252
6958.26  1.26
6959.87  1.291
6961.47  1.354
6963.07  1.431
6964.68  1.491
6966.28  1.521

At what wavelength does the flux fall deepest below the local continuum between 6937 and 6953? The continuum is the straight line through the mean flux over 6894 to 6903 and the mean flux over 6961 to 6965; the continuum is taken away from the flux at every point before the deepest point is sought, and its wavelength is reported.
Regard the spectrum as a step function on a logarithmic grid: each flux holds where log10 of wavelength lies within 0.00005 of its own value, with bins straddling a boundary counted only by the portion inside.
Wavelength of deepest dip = 6951.86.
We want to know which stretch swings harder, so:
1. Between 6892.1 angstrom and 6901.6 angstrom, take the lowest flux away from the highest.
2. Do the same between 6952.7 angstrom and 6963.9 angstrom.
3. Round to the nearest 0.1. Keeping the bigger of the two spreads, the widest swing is 0.3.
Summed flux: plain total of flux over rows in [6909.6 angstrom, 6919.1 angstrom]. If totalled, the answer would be 8.4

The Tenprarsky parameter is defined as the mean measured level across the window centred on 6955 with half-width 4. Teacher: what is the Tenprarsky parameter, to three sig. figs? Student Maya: 1.20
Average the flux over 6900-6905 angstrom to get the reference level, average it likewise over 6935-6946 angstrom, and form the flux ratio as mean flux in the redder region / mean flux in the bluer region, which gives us 1.2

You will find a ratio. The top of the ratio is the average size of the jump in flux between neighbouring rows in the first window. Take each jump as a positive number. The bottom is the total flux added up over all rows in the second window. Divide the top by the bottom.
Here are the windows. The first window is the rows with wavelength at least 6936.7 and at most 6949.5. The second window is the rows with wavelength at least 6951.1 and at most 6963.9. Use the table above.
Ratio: 0.014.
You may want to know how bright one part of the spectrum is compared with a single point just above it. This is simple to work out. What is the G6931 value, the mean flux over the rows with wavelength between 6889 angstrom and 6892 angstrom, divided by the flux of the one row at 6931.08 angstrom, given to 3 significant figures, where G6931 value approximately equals 1.09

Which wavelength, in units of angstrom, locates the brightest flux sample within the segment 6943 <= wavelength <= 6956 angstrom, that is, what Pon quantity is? 6943.86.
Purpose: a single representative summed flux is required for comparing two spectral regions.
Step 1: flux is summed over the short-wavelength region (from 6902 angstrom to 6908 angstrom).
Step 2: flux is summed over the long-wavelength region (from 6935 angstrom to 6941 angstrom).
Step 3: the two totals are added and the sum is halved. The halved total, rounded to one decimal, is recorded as 6.6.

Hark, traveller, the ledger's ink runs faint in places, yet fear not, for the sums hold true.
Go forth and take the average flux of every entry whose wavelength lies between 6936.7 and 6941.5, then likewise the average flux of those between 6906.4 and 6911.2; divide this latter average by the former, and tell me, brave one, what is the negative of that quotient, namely -0.77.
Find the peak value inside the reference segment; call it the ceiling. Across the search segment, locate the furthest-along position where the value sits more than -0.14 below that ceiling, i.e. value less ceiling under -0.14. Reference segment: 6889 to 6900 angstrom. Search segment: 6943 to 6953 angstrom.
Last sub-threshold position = 6951.86 angstrom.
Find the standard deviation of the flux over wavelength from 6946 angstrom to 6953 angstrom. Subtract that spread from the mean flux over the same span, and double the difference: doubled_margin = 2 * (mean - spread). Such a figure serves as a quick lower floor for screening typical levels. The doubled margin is 2.2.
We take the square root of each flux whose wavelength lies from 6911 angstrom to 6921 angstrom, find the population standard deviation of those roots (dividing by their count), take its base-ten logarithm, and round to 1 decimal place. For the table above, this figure -2.1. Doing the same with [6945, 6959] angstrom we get -1.1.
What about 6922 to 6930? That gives -1.6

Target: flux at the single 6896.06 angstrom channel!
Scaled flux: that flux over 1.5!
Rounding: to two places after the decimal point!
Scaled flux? 0.93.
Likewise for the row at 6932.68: 0.93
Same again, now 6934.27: 1.03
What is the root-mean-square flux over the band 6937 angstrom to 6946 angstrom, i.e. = 1.9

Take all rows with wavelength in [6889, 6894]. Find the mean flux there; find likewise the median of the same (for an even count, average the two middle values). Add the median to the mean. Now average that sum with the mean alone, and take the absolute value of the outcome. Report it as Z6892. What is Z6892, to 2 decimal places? 2.00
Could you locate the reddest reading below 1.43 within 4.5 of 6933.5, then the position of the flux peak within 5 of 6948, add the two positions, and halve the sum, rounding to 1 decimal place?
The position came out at 6938.3 angstrom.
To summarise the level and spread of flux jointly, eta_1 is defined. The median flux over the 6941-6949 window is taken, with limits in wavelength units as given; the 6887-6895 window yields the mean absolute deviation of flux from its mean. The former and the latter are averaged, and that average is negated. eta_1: -0.91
